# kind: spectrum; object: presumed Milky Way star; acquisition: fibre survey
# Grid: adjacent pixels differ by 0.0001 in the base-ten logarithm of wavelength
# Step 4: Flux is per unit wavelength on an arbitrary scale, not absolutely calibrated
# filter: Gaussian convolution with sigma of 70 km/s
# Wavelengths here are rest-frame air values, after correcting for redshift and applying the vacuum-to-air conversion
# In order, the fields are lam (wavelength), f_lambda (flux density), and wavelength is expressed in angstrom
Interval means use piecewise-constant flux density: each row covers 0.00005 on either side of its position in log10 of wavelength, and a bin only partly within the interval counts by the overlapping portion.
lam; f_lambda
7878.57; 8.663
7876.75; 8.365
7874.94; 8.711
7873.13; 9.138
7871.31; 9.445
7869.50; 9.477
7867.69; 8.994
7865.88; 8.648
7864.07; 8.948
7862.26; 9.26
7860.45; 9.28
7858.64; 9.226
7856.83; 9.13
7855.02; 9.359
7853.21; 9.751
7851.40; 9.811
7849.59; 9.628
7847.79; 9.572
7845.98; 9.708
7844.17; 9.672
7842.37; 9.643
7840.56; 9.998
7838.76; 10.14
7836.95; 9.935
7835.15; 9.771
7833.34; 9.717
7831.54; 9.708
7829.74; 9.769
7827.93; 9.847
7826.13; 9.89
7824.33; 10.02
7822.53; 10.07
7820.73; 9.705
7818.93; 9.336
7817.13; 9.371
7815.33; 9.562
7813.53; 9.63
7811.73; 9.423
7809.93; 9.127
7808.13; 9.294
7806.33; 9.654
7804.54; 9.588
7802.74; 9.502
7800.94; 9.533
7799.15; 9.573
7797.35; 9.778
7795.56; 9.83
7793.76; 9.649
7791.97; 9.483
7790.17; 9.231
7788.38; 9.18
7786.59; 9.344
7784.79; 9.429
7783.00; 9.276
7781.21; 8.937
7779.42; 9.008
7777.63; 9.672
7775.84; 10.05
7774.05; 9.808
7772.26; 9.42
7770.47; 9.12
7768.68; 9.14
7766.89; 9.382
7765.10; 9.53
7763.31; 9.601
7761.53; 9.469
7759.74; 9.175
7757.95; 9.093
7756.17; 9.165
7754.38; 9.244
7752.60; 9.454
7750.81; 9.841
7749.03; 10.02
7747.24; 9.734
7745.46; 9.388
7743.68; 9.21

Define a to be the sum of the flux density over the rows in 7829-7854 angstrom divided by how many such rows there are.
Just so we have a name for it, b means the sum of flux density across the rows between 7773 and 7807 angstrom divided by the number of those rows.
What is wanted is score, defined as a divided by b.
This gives 1.03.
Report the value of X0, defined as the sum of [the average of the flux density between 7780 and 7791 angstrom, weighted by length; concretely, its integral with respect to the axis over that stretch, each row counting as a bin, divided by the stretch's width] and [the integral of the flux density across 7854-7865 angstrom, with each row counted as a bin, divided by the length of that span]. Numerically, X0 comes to 18.4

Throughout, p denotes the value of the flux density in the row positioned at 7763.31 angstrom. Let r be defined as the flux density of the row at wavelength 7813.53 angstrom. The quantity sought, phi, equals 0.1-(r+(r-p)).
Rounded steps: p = 9.601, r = 9.63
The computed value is -9.6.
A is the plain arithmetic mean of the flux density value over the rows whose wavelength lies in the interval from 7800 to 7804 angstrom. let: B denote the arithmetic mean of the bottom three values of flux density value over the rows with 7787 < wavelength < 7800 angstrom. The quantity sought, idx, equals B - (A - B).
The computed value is 9.08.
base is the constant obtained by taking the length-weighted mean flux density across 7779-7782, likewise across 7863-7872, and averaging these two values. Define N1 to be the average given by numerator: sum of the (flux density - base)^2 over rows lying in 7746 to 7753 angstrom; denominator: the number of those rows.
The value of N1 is 0.57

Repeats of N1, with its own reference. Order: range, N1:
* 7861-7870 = 0.08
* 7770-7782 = 0.31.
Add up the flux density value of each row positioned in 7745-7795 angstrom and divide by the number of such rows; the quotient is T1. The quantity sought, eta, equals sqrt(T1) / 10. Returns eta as 0.307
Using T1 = 9.42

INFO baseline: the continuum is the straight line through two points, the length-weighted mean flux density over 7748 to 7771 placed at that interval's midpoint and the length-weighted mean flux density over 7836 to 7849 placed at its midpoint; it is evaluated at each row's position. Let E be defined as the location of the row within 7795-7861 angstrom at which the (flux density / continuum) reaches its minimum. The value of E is 7856.83 angstrom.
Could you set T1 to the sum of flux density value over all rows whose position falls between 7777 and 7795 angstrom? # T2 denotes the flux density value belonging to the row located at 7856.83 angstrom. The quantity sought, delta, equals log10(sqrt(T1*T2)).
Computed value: 1.46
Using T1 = 93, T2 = 9.13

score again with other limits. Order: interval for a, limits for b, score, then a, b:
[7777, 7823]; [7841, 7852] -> 0.98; 9.47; 9.67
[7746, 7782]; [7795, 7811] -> 0.99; 9.44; 9.54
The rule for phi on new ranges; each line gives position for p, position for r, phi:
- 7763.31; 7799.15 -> -9.4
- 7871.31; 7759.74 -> -8.8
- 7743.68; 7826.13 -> -10.5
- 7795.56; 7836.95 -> -9.9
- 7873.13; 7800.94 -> -9.8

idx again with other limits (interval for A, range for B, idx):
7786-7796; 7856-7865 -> 8.75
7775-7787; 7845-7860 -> 9.09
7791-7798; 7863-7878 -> 7.46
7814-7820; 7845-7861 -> 9.00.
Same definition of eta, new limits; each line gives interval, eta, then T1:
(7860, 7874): 0.302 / 9.15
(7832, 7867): 0.309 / 9.54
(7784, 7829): 0.309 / 9.56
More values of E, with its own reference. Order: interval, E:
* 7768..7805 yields 7781.21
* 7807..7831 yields 7809.93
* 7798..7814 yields 7809.93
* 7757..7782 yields 7781.21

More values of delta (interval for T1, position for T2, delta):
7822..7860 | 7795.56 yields 1.65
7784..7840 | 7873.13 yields 1.72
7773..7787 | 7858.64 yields 1.42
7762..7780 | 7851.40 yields 1.48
